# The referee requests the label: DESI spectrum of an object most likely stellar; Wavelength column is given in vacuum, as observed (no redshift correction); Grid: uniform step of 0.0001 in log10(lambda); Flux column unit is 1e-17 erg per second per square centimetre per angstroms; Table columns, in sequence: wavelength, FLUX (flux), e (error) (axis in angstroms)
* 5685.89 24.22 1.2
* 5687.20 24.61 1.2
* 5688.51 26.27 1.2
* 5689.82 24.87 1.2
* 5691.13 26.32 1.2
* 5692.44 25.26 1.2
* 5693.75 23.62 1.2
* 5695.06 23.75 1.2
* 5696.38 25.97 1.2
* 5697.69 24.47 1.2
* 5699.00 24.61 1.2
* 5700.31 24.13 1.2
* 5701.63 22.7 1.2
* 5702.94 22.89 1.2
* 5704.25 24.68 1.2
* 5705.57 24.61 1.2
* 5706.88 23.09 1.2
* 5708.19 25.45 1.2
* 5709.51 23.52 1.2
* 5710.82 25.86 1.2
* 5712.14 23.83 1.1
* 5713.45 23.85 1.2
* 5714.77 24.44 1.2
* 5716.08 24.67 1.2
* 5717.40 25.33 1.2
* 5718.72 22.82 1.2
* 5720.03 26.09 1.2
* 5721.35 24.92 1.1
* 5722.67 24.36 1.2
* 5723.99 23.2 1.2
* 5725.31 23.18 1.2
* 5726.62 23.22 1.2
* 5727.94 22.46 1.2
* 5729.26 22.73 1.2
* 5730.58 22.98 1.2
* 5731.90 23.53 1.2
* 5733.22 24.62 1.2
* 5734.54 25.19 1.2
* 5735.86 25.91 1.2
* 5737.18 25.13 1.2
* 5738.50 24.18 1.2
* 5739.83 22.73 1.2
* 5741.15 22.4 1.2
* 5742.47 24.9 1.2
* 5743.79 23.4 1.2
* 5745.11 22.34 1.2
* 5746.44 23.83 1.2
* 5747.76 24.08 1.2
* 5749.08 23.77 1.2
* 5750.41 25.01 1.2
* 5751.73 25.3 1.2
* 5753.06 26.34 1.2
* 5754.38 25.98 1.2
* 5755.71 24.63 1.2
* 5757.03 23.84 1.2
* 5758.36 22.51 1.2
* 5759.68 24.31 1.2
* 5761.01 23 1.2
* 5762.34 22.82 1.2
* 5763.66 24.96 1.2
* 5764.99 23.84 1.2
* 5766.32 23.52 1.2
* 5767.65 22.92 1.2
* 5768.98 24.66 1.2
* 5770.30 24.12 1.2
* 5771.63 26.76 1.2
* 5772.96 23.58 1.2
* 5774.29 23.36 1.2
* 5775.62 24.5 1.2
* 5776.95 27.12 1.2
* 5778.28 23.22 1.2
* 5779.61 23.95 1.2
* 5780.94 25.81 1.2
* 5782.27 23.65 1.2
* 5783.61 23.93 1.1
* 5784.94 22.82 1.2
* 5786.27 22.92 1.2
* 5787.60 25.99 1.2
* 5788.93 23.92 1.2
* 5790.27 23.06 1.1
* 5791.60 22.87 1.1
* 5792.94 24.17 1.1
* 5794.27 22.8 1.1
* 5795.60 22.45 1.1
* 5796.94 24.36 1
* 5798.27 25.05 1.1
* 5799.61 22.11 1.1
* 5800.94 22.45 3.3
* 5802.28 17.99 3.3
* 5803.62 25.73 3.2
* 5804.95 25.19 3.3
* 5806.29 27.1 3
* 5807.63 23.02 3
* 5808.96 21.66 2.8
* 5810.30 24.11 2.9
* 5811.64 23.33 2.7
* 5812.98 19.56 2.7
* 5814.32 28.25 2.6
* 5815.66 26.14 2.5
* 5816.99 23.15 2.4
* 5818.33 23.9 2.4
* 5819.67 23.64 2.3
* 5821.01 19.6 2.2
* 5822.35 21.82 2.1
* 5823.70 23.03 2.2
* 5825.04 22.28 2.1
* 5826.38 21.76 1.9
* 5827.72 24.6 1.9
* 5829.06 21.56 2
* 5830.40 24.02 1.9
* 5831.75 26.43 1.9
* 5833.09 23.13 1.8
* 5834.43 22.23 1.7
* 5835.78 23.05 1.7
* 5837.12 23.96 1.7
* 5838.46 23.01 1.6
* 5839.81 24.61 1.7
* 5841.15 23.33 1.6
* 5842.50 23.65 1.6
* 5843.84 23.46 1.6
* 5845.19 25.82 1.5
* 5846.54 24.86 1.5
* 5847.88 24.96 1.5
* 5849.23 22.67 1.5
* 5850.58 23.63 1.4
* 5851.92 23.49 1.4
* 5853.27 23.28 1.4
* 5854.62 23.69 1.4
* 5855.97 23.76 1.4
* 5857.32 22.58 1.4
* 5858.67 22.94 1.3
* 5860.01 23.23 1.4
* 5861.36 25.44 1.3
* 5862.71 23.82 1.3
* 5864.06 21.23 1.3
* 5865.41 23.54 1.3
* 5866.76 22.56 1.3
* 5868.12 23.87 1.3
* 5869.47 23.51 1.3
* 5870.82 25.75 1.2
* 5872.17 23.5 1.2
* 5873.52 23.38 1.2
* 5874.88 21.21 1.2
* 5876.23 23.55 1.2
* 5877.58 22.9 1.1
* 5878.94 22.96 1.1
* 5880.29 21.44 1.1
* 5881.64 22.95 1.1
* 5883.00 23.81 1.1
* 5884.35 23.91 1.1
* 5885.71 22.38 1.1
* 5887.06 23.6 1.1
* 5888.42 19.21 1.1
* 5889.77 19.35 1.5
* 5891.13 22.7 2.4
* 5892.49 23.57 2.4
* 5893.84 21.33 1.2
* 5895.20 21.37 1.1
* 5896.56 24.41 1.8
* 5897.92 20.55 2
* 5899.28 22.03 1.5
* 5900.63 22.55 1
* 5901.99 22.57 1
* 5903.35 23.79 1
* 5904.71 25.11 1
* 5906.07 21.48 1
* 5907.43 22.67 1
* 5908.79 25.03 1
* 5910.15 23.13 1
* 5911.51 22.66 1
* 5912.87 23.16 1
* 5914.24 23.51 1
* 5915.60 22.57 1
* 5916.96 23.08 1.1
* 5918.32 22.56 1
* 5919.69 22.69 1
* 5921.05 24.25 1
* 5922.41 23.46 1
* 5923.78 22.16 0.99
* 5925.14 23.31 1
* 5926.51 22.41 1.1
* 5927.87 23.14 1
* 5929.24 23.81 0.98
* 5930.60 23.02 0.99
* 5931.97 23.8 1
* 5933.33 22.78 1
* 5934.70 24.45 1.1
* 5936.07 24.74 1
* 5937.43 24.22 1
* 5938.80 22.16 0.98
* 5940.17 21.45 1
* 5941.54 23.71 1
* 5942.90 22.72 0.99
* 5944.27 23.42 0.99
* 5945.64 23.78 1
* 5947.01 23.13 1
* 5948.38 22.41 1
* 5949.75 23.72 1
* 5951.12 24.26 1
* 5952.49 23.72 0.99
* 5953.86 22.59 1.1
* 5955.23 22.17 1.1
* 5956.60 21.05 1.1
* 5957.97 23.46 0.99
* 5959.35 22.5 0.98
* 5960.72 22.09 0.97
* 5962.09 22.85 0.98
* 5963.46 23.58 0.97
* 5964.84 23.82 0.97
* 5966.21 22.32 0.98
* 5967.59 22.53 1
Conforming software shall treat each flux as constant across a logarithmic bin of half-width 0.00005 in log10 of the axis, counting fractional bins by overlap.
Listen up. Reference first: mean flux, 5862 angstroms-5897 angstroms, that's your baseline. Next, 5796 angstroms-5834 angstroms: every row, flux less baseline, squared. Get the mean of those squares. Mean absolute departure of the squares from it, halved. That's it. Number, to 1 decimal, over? 2.9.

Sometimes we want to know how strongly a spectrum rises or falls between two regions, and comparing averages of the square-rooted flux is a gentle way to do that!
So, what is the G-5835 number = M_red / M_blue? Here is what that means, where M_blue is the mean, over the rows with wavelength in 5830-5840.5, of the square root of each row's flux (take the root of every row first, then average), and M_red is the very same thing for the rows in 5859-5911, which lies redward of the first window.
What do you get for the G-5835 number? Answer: 0.98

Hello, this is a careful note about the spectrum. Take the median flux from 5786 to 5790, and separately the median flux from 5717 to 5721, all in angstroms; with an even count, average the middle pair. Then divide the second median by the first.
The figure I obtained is 1.06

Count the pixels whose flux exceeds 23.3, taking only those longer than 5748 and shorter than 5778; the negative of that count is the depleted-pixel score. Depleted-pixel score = -18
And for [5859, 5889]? -12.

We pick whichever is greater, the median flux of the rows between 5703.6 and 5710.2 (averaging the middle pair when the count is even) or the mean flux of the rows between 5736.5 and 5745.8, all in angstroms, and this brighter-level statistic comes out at 24.6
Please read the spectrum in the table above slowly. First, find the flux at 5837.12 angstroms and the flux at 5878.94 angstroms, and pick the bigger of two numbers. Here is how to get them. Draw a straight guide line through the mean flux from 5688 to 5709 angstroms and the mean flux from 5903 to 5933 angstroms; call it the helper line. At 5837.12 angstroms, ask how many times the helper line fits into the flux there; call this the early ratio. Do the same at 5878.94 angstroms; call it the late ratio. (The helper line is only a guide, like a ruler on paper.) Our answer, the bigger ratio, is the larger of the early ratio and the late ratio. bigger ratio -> 1.01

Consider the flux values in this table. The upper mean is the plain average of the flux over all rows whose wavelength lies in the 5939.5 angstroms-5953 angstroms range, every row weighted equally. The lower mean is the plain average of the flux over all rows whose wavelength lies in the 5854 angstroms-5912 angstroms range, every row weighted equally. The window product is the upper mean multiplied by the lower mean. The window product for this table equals 532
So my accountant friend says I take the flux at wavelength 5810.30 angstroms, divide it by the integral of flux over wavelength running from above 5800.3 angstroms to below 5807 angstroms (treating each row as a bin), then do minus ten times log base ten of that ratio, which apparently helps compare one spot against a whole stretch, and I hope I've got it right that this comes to 8.2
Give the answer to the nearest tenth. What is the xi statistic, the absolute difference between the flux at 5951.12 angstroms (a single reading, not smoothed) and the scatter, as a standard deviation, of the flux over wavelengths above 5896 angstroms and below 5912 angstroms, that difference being 22.9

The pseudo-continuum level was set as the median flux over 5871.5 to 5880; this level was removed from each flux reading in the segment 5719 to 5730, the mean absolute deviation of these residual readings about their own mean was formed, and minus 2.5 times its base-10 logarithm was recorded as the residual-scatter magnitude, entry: -0.02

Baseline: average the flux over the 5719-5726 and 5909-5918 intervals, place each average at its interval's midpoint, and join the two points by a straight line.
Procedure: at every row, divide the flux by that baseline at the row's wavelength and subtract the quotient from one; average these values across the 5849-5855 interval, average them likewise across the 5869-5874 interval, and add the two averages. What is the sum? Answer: -0.03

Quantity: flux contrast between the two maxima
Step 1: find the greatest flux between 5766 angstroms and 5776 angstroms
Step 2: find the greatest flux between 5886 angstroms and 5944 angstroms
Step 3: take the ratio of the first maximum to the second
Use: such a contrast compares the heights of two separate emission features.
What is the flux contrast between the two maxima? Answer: 1.07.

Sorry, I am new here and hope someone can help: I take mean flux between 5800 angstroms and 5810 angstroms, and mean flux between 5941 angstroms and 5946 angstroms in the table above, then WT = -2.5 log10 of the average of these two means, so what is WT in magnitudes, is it -3.42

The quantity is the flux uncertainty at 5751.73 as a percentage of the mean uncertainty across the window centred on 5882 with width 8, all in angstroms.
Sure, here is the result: 109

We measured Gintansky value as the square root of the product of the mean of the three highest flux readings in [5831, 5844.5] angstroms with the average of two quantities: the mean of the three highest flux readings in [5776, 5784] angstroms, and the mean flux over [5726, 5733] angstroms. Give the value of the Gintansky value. 24.7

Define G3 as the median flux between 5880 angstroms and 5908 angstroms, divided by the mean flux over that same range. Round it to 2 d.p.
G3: 1.01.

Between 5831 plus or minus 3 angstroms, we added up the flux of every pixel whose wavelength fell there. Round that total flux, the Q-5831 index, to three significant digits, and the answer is 95.1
